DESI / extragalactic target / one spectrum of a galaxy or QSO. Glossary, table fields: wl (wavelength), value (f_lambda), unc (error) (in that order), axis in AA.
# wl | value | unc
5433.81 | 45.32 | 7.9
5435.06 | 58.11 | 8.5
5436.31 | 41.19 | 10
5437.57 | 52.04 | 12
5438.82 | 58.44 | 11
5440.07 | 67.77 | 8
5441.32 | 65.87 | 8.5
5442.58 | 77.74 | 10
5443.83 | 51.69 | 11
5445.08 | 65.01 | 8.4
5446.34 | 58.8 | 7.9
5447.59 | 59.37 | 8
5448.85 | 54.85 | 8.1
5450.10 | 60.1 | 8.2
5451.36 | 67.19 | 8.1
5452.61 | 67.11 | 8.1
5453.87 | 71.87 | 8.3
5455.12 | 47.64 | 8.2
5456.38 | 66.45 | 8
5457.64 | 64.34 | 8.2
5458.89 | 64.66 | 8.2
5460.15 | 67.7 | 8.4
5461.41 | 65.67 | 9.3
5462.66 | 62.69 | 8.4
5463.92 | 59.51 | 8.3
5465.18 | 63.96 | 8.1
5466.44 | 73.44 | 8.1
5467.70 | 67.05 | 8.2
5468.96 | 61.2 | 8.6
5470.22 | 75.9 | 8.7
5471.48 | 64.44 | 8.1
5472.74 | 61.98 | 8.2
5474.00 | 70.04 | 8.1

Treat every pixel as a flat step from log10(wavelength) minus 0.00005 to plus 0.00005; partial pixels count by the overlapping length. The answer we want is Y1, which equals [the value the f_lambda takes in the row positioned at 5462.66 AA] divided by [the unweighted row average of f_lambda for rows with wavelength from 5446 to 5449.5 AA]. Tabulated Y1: 1.09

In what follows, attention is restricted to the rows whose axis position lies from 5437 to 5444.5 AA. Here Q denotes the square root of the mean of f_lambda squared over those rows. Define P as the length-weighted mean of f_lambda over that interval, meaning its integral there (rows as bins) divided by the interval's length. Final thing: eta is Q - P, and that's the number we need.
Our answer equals 0.5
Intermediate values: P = 62.4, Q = 63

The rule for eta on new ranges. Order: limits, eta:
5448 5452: 0.3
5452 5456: 0.7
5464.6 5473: 0.0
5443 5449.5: -0.5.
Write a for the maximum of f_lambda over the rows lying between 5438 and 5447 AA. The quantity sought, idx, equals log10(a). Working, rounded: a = 77.74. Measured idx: 1.891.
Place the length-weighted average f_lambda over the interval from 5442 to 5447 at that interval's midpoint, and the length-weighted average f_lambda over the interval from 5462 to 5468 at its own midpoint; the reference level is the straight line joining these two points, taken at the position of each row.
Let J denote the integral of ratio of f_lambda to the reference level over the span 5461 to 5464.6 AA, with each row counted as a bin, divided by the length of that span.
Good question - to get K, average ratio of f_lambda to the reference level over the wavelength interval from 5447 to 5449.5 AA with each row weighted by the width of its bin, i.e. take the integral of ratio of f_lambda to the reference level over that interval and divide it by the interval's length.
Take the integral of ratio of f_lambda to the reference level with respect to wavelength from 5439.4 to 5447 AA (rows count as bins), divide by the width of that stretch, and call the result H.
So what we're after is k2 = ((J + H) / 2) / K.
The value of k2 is 1.10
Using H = 1.02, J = 0.96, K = 0.90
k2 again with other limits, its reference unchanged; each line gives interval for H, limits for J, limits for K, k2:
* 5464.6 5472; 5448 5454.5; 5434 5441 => 1.15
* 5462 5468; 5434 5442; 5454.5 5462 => 0.98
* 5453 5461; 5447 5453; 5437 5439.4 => 1.11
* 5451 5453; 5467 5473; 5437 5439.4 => 1.17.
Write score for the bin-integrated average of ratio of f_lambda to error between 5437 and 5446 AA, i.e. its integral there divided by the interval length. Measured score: 6.6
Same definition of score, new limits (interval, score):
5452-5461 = 7.8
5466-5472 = 8.2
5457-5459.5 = 7.9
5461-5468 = 7.8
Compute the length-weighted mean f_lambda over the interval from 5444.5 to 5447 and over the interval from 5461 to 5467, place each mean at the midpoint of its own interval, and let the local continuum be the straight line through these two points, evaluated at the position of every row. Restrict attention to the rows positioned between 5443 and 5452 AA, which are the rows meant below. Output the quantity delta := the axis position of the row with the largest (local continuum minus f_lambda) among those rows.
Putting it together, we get 5443.83 AA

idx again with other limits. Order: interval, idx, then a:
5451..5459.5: 1.857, 71.87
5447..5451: 1.779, 60.1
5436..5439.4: 1.767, 58.44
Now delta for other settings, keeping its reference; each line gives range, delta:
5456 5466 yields 5463.92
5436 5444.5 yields 5436.31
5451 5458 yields 5455.12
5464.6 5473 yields 5468.96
